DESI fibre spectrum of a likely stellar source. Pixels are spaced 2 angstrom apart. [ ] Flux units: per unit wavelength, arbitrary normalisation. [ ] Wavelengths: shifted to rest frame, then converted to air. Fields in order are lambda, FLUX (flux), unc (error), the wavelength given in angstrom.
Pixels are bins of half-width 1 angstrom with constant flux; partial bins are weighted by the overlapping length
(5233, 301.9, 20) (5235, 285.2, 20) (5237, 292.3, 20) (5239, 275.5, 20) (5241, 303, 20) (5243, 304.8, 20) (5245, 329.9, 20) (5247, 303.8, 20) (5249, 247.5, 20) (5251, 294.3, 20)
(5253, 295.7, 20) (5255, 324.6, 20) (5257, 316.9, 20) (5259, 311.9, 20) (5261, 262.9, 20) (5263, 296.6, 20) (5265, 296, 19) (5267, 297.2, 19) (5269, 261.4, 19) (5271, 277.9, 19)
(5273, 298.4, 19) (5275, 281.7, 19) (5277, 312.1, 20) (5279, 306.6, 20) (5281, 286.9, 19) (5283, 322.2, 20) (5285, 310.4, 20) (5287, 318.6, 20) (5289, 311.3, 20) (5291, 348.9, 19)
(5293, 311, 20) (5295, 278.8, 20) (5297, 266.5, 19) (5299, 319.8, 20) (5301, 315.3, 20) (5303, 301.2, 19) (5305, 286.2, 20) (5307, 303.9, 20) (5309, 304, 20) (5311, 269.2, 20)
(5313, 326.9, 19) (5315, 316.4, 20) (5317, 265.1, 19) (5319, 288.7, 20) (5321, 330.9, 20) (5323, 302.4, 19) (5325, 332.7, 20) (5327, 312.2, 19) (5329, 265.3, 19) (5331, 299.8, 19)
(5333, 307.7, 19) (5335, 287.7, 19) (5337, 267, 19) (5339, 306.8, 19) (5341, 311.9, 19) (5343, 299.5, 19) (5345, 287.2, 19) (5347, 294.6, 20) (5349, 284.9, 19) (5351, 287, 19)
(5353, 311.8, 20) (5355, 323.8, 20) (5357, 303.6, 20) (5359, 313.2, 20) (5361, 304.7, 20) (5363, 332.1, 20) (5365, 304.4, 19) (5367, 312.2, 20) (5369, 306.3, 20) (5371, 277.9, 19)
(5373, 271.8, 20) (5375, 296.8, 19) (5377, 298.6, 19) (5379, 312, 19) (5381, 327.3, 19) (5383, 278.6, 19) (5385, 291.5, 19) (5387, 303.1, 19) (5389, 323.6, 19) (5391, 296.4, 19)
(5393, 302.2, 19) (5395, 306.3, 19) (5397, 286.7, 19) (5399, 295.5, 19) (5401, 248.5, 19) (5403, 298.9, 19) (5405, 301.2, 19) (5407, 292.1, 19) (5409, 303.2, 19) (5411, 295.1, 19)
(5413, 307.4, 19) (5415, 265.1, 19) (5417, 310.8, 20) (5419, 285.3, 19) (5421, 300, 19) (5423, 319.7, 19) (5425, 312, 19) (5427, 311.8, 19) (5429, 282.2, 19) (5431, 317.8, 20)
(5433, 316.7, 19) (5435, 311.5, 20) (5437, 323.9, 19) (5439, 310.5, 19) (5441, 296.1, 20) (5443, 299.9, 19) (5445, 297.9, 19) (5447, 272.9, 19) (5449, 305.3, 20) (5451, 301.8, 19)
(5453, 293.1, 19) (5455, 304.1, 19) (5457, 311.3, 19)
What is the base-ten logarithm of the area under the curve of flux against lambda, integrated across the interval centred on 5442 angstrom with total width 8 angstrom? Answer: 3.38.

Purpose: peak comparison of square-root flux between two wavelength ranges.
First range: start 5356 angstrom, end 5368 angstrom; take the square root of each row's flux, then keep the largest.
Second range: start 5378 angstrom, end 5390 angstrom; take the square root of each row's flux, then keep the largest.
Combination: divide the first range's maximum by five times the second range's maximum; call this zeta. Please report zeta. 0.201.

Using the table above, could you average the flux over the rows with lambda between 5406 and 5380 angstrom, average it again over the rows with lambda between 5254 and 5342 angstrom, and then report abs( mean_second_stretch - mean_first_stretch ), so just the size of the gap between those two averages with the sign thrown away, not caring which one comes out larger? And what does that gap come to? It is 3.5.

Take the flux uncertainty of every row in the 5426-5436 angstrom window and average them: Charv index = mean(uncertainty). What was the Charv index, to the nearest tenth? 19.4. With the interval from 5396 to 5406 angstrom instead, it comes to 19.0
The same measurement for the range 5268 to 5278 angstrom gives 19.2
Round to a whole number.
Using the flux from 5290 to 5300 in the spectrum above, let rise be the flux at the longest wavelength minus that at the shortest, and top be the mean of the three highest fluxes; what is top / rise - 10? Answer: -21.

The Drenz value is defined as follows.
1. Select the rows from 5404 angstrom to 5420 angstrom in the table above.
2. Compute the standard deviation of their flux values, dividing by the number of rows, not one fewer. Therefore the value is 13.7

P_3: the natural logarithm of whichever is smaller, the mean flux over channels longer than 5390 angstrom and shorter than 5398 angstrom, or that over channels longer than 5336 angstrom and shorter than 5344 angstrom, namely 5.69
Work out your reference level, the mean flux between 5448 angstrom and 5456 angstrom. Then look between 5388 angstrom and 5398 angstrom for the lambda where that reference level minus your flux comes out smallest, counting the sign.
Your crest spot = 5389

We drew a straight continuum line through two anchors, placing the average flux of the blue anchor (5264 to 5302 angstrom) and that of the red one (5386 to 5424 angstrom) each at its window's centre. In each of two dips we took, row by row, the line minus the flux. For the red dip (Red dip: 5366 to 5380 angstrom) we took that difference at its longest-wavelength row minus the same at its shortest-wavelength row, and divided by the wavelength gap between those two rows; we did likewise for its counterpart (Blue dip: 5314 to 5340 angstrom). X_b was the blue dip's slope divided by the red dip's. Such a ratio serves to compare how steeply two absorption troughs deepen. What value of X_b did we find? -21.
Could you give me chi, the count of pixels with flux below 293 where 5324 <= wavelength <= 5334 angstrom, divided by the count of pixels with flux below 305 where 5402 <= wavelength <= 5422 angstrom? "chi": 0.1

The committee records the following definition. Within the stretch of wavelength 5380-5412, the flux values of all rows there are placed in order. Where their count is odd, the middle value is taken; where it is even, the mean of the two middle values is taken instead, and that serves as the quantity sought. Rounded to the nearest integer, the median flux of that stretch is 298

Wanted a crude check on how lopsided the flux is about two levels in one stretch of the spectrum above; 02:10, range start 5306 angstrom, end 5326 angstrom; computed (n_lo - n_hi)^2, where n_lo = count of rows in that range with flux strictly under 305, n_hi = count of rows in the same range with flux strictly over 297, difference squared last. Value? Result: 1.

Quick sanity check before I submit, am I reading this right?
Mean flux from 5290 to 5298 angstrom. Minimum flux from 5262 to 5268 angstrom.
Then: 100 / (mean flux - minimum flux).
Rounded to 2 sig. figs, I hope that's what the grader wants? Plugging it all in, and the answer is 19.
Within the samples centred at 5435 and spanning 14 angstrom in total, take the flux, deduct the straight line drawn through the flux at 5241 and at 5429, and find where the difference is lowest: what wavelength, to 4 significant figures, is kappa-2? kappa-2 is 5429 angstrom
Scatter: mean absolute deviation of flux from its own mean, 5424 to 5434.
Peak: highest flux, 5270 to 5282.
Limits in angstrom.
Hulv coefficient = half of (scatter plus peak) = 161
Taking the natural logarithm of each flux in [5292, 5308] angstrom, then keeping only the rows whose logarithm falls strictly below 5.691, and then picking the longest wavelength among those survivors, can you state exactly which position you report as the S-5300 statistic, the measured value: 5305 angstrom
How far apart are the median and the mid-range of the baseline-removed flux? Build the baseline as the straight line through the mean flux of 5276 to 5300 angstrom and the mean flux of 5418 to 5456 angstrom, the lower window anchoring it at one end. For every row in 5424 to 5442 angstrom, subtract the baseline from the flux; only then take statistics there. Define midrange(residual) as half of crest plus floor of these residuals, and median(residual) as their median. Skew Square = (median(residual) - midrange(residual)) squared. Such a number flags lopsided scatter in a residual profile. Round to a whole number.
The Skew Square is 73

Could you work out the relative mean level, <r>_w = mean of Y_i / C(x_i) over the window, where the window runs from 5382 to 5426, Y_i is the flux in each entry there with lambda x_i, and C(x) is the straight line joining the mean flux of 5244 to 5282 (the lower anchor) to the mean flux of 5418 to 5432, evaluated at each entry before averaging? 0.979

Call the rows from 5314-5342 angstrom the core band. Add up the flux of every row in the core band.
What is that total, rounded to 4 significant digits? 4195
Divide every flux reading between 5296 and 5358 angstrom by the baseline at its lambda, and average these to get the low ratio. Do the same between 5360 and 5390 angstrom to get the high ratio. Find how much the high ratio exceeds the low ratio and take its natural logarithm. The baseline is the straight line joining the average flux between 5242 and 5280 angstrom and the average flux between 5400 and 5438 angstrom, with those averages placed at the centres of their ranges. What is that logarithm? -4.99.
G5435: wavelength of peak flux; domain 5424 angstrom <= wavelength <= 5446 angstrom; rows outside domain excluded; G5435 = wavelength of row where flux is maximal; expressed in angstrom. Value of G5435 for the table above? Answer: 5437 angstrom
